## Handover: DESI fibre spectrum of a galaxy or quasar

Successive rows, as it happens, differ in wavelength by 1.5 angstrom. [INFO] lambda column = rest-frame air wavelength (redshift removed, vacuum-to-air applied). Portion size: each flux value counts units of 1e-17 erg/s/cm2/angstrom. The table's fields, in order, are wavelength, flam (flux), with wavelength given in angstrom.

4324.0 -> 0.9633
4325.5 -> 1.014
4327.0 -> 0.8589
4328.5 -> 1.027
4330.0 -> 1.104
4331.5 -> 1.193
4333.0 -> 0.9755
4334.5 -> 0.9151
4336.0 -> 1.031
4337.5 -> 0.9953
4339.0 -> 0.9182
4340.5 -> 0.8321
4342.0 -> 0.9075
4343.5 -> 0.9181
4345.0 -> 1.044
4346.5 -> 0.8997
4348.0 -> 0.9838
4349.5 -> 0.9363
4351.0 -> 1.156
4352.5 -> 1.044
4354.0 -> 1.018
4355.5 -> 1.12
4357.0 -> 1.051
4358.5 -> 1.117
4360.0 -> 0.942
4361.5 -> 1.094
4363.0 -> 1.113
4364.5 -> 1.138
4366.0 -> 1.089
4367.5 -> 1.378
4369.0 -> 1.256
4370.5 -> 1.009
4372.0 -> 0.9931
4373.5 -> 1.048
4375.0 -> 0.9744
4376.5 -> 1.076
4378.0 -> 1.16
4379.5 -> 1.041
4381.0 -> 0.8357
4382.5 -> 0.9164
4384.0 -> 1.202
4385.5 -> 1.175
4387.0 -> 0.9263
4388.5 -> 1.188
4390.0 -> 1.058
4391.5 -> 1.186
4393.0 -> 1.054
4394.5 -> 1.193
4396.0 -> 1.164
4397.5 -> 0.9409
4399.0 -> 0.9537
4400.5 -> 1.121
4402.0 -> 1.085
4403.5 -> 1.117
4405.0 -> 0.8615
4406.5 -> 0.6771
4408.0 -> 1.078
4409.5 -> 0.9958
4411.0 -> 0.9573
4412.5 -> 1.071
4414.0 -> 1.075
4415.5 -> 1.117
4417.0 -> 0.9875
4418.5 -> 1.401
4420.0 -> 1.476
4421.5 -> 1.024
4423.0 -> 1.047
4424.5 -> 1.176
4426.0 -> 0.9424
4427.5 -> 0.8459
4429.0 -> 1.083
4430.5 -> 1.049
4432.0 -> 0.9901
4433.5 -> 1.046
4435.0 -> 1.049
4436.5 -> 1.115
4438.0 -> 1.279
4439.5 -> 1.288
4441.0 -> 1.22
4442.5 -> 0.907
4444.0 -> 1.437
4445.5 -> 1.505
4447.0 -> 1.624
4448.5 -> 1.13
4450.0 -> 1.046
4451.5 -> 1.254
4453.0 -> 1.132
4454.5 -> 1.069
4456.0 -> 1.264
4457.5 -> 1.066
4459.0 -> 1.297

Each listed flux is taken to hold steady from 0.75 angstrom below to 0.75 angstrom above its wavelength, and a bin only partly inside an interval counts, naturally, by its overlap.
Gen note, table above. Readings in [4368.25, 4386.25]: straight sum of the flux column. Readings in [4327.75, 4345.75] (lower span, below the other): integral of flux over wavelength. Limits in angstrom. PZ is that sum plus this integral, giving 30.5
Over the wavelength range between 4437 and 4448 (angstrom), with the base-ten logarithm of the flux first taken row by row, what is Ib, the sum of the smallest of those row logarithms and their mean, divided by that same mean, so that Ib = 0.6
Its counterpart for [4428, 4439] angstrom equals 0.9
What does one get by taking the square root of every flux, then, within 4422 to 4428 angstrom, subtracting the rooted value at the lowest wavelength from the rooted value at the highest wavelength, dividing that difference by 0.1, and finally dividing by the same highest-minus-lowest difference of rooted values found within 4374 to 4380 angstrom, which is -31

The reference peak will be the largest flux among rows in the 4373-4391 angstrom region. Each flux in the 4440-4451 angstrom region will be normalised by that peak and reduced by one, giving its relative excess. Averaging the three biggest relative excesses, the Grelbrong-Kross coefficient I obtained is 0.27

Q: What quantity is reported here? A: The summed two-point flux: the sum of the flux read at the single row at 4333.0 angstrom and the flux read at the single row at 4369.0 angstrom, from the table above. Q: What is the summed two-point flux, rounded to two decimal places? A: 2.23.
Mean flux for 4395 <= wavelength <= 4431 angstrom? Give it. 1.05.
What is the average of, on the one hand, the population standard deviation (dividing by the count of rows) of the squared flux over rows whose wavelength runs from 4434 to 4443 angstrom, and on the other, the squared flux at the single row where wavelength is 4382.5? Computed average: 0.57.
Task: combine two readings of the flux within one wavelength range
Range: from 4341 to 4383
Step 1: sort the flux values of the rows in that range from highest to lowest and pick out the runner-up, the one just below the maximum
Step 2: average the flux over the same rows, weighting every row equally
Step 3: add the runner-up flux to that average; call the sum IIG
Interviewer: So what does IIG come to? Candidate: 2.30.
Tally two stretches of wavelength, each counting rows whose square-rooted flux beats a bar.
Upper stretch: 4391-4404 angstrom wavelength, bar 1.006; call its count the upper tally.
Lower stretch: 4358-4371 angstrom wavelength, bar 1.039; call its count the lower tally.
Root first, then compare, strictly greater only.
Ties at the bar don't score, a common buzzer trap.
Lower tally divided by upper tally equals 1.0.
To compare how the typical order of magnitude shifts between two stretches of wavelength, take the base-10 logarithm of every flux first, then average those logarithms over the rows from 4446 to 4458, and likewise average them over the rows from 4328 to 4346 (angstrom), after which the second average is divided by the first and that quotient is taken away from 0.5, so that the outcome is 0.6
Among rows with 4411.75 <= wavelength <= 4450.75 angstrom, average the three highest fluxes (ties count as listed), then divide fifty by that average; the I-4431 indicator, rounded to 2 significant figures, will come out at 33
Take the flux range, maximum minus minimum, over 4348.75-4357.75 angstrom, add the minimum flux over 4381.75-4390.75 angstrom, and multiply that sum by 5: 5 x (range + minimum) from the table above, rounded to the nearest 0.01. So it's 5.68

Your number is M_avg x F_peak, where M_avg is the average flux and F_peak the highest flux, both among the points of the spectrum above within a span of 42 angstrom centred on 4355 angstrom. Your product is 1.42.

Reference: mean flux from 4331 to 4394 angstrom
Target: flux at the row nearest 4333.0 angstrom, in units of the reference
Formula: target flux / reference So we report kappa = 0.93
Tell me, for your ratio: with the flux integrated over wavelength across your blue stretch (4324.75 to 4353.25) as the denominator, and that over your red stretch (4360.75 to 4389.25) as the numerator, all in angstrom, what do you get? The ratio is 1.099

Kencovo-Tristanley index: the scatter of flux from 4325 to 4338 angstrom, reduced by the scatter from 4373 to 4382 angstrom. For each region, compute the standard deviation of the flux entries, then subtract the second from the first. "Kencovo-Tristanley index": -0.01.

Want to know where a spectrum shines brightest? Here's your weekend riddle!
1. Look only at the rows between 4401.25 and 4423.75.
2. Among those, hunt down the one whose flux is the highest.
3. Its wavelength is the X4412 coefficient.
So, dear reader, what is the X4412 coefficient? 4420.0 angstrom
